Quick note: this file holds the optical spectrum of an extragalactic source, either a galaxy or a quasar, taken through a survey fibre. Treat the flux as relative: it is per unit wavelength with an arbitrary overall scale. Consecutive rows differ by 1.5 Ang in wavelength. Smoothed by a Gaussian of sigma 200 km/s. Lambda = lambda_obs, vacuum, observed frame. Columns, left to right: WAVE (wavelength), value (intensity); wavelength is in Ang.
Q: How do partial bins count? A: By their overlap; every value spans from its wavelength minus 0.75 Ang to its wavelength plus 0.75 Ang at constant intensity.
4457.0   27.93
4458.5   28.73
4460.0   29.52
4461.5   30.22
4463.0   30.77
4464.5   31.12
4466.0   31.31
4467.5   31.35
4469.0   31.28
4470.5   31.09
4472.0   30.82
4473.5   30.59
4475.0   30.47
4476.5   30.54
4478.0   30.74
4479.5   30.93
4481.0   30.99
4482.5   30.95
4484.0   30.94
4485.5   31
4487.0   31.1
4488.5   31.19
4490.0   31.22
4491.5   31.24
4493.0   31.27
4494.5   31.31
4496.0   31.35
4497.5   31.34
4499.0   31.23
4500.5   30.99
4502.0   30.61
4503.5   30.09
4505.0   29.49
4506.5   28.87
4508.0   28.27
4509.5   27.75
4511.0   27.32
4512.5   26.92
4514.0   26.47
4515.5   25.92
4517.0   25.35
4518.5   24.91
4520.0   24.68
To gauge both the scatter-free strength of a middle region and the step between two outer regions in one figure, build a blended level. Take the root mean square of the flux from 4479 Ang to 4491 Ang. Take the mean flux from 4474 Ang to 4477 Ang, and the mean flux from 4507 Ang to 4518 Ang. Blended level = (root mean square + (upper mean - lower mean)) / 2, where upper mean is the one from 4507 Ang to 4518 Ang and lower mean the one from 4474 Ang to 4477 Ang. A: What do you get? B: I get 13.7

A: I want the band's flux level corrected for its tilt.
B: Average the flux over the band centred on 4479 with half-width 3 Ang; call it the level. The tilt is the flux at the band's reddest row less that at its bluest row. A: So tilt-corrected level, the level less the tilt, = 30.4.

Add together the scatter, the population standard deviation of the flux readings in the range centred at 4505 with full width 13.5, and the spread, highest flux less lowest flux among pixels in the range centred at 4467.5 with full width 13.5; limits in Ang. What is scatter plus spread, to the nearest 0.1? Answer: 2.5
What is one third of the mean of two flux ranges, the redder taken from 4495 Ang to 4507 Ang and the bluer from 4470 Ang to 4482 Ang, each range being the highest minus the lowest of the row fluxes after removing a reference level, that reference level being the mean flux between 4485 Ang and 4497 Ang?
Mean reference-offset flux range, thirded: 0.5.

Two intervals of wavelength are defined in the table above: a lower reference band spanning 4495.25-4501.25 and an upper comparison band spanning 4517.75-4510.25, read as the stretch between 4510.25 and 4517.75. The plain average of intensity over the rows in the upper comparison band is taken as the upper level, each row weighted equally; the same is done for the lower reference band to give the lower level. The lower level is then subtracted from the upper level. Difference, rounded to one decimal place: -4.8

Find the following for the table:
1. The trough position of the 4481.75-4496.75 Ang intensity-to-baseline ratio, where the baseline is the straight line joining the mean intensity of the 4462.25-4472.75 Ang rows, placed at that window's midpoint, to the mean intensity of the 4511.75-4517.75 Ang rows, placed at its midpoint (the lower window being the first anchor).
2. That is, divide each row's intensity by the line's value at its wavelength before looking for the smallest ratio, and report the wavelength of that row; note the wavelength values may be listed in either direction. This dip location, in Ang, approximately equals 4482.5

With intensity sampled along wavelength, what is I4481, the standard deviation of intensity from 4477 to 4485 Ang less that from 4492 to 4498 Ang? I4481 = 0.06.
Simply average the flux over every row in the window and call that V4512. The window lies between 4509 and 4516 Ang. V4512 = 26.9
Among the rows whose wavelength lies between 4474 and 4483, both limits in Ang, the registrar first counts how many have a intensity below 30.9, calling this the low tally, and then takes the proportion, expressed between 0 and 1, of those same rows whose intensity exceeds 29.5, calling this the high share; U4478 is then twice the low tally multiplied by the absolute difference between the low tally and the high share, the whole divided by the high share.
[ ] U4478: 12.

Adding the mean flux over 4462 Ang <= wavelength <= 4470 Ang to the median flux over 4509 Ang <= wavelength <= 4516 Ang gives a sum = 58.1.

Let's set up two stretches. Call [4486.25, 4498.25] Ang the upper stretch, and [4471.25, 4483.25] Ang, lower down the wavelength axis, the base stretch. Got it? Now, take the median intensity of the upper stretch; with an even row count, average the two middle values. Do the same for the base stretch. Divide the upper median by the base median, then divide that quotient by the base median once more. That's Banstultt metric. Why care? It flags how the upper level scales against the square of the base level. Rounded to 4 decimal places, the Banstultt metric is 0.0330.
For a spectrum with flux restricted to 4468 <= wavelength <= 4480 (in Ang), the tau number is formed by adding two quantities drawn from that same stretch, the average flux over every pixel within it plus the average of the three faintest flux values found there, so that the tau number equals 61.3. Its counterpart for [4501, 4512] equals 56.7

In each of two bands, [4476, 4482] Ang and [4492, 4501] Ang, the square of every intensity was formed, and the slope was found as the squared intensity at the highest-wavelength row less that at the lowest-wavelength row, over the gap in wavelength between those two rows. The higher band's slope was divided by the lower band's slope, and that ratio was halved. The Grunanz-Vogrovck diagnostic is -0.2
